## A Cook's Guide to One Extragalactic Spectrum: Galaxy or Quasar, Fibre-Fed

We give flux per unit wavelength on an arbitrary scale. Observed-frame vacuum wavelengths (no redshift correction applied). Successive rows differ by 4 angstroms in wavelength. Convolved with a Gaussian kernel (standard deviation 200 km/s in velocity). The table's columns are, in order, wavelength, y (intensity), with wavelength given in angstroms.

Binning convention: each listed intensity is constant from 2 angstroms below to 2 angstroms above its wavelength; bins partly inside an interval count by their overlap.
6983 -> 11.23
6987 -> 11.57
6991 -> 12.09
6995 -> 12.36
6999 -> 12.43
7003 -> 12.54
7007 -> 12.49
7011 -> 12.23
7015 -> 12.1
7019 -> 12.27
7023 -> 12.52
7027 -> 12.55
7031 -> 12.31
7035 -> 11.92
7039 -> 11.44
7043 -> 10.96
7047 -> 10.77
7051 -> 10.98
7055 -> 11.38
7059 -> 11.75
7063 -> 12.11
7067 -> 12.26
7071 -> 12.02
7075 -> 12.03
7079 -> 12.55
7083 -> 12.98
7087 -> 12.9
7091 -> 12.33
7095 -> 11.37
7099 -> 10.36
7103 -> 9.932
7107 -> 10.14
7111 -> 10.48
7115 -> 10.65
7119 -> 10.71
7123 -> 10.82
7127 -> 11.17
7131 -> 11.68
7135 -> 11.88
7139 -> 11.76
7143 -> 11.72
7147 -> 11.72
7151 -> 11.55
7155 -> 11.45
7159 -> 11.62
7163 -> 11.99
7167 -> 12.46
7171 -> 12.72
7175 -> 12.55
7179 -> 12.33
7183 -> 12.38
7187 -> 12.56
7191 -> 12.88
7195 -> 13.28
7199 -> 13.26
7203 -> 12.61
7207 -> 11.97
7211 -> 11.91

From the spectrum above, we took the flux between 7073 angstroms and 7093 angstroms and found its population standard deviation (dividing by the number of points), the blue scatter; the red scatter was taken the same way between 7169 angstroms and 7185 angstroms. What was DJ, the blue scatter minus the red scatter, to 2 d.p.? 0.20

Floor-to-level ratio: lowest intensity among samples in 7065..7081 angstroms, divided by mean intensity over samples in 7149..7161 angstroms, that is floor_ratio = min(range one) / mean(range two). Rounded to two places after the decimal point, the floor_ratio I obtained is 1.04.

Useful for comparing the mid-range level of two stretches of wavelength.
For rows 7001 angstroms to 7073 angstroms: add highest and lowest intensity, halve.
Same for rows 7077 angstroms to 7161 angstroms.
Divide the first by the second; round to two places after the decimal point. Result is 1.02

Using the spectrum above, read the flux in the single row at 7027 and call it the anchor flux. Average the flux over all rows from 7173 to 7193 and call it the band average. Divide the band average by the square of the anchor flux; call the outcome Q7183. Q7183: 0.0796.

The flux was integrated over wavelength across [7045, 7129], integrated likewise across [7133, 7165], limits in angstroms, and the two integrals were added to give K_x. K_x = 1334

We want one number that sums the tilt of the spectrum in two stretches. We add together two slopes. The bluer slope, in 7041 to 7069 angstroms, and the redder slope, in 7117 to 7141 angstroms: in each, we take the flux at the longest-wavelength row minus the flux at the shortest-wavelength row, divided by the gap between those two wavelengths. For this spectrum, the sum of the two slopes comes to 0.11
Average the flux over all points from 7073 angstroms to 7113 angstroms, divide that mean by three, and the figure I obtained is 3.84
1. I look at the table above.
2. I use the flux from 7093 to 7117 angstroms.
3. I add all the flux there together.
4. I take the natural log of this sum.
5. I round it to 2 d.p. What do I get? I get 4.14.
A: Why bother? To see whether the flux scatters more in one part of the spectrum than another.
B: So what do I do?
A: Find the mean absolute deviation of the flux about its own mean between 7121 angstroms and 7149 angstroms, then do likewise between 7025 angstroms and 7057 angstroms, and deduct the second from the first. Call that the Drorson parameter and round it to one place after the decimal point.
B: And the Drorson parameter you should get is -0.2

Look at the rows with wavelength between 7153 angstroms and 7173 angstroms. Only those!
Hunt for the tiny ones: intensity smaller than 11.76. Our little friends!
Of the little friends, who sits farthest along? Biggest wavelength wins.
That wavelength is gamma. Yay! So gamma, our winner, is 7159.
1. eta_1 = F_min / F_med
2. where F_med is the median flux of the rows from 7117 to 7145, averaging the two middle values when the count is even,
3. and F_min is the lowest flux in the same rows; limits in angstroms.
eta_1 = 0.917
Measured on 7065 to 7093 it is 0.975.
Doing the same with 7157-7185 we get 0.939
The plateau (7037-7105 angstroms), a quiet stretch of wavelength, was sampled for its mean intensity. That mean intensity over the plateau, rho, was 11.7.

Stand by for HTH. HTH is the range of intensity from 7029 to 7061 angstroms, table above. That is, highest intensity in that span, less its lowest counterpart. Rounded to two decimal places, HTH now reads 1.54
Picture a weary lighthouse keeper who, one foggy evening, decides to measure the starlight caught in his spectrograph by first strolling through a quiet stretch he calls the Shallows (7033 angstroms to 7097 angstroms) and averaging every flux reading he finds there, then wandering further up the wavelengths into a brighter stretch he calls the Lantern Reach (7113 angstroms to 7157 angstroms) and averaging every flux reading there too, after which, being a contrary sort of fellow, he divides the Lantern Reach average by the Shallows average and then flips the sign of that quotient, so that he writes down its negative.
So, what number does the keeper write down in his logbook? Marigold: -0.959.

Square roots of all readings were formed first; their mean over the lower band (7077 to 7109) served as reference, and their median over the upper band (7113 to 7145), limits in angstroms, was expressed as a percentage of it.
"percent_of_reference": 99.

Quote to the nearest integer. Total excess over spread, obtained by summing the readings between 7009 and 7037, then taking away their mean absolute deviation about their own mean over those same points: 86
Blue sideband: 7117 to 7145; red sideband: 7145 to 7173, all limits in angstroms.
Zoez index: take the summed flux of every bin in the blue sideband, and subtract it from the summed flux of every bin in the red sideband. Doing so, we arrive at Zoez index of 3.8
